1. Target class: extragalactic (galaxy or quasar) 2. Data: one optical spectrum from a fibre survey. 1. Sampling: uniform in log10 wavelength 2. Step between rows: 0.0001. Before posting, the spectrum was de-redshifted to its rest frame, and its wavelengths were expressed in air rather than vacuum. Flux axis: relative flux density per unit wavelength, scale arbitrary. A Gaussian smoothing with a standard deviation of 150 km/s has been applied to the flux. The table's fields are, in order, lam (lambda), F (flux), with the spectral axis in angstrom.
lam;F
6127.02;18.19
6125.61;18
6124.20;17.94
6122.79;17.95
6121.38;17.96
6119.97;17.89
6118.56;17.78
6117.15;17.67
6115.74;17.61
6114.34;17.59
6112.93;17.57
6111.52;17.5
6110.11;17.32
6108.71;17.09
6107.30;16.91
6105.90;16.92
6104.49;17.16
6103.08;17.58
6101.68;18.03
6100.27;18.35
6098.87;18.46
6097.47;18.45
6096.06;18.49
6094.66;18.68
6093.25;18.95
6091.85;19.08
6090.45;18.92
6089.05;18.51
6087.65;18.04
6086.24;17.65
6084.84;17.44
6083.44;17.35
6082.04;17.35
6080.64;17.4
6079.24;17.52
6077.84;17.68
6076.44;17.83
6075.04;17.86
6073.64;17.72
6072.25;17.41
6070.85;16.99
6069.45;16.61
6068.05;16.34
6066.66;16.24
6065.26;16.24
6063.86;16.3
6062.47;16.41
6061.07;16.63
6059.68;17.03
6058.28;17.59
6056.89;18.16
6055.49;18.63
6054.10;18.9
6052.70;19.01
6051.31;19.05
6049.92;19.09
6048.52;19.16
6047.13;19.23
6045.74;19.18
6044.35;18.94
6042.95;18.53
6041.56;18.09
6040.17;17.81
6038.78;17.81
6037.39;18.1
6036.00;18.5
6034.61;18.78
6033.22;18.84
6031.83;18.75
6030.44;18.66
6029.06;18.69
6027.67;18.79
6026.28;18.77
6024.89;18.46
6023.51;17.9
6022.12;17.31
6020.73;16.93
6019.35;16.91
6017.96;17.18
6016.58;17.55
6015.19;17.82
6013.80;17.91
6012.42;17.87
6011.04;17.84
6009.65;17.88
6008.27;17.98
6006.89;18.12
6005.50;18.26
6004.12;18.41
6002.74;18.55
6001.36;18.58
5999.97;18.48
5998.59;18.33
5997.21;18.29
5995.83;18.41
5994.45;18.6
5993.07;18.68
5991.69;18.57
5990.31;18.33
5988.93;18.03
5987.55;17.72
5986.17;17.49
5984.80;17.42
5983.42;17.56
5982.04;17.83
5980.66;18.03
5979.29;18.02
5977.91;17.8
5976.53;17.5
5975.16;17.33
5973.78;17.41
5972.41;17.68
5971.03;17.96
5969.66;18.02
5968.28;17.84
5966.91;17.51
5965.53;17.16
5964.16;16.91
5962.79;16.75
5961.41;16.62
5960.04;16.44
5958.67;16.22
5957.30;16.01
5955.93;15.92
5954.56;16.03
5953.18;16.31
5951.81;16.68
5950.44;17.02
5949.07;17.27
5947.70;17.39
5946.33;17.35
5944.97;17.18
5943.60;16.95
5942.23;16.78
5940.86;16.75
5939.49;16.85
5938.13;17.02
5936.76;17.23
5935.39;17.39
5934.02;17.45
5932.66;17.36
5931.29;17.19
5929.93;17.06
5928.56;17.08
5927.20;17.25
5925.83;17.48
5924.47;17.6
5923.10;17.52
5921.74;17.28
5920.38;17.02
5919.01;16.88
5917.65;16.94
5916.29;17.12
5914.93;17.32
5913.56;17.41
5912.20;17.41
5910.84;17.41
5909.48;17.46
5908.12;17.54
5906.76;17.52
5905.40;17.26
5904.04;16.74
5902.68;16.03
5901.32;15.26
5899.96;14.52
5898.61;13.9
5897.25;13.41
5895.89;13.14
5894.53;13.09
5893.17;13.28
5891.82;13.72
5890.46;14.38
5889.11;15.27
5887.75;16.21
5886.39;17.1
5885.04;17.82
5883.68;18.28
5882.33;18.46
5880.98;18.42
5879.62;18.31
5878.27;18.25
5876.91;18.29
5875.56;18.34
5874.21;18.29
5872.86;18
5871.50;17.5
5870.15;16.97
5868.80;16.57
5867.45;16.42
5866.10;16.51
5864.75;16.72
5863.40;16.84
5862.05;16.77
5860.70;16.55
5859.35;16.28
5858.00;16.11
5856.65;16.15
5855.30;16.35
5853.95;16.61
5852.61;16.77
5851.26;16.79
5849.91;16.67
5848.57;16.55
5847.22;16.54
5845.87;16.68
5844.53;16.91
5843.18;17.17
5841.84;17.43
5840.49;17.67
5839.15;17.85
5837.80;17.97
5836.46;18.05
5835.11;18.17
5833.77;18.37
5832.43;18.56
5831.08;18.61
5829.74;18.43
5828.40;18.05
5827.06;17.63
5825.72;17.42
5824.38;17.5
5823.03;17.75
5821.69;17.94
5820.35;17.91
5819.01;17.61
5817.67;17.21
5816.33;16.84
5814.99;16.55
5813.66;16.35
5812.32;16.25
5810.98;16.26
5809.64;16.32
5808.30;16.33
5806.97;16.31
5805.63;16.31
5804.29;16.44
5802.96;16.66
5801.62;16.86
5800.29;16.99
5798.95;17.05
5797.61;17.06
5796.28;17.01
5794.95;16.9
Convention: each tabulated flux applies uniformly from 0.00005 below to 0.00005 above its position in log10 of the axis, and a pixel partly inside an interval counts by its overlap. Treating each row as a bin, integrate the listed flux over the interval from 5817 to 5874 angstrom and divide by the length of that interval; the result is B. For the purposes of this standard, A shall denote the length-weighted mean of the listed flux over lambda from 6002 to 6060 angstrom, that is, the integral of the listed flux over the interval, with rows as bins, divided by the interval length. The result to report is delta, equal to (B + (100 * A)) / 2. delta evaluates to 922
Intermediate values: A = 18.3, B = 17.3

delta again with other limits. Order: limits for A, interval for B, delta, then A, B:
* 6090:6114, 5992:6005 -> 907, 17.9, 18.5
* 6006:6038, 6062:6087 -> 912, 18.1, 17.1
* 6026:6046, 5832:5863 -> 935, 18.5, 17.1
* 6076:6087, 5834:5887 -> 884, 17.5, 17.3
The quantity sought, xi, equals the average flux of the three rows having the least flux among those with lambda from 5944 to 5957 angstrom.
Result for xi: 16.1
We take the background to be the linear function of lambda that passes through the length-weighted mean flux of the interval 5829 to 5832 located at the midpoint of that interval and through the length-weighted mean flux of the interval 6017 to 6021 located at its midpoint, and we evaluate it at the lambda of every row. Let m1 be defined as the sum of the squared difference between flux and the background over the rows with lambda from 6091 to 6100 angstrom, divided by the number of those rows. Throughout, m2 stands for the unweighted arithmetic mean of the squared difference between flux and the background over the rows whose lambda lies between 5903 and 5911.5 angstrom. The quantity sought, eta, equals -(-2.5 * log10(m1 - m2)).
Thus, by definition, 1.6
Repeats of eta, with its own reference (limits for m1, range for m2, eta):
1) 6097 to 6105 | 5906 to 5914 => 0.9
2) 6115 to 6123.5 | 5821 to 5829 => 0.4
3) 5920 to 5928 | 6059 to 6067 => -2.7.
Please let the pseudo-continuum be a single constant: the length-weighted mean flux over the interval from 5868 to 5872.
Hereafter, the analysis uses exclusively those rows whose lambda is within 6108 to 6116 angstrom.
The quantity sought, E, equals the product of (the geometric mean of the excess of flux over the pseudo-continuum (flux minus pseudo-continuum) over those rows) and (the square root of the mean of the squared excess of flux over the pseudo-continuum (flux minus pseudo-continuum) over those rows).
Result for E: 0.2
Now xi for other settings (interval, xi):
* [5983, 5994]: 17.5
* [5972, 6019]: 17.3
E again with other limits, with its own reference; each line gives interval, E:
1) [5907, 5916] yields 0.2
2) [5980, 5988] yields 0.5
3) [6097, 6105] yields 0.9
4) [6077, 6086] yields 0.2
